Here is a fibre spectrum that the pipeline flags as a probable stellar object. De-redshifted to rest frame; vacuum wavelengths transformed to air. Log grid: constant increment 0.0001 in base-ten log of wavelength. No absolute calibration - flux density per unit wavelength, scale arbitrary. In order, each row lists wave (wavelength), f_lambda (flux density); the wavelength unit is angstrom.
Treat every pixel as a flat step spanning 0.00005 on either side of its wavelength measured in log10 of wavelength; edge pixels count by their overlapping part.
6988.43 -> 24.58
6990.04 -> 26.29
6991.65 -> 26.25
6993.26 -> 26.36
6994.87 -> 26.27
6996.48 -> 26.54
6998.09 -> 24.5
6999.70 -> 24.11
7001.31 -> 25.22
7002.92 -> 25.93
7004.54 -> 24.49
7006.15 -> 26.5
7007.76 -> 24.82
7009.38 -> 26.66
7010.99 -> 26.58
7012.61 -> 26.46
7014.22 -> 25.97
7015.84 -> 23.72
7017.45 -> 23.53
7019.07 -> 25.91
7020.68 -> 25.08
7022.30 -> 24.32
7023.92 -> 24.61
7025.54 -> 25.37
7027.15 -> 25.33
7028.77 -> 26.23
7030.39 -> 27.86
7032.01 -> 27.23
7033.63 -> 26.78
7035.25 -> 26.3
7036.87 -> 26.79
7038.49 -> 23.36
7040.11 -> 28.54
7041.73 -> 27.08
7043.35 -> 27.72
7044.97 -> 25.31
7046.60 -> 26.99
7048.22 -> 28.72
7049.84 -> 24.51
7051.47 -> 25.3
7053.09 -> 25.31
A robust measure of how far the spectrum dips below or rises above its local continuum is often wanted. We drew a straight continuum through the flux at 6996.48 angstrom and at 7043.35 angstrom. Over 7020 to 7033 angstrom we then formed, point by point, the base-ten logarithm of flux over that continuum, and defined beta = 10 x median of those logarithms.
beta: -0.32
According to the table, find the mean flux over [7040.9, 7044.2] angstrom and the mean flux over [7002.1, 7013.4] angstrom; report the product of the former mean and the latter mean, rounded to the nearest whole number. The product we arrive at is 710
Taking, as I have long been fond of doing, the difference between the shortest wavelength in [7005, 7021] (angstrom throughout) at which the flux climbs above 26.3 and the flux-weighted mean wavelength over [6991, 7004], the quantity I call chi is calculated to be 8.9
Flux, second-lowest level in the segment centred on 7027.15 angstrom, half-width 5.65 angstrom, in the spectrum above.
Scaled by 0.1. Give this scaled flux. 2.46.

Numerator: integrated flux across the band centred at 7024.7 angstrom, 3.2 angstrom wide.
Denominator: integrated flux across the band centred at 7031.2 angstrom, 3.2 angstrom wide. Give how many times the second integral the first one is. 0.91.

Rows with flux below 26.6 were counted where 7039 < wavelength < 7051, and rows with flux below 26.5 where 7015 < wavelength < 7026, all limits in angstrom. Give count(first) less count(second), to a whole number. -5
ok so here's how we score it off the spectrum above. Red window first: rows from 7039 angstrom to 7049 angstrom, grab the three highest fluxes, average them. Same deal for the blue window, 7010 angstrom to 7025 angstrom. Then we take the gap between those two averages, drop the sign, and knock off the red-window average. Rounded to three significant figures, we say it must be -26.3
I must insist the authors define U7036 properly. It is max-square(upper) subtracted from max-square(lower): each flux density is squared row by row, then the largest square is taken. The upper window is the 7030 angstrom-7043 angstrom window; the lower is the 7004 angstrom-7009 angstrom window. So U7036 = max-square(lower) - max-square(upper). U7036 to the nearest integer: -112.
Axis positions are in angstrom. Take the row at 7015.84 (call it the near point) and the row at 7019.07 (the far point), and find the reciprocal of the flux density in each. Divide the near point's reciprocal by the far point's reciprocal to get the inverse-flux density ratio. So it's 1.092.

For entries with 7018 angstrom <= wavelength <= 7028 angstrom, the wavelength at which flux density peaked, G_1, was 7019.07 angstrom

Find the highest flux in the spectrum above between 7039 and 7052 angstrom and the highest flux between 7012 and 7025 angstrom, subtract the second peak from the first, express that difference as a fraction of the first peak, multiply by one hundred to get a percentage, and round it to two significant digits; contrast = 7.9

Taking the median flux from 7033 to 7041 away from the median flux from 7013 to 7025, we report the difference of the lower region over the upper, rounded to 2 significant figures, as -2.2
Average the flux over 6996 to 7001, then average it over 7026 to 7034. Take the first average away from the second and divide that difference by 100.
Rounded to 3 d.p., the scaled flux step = 0.016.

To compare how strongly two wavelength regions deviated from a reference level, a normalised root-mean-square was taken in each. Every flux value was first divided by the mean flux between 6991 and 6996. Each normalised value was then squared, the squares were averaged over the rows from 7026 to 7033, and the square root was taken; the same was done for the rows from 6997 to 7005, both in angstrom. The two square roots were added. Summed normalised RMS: 1.96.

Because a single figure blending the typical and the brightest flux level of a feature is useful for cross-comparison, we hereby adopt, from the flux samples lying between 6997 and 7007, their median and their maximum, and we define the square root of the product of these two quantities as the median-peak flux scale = 25.7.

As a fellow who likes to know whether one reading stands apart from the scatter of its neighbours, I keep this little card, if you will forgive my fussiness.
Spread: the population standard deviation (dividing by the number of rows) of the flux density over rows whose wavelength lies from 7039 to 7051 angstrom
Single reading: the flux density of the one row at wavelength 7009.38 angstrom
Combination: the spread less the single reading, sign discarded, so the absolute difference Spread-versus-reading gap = 25.2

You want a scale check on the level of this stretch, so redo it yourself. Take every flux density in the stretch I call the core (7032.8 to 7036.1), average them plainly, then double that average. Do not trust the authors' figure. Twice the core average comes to 53.1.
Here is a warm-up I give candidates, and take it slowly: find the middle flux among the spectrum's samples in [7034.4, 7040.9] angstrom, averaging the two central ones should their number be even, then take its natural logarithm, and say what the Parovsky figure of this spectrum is 3.279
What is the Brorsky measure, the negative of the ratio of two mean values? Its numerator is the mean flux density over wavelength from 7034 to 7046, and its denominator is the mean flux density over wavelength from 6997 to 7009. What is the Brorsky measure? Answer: -1.05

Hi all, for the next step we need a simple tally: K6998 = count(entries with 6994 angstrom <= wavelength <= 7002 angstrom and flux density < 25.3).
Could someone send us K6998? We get 3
